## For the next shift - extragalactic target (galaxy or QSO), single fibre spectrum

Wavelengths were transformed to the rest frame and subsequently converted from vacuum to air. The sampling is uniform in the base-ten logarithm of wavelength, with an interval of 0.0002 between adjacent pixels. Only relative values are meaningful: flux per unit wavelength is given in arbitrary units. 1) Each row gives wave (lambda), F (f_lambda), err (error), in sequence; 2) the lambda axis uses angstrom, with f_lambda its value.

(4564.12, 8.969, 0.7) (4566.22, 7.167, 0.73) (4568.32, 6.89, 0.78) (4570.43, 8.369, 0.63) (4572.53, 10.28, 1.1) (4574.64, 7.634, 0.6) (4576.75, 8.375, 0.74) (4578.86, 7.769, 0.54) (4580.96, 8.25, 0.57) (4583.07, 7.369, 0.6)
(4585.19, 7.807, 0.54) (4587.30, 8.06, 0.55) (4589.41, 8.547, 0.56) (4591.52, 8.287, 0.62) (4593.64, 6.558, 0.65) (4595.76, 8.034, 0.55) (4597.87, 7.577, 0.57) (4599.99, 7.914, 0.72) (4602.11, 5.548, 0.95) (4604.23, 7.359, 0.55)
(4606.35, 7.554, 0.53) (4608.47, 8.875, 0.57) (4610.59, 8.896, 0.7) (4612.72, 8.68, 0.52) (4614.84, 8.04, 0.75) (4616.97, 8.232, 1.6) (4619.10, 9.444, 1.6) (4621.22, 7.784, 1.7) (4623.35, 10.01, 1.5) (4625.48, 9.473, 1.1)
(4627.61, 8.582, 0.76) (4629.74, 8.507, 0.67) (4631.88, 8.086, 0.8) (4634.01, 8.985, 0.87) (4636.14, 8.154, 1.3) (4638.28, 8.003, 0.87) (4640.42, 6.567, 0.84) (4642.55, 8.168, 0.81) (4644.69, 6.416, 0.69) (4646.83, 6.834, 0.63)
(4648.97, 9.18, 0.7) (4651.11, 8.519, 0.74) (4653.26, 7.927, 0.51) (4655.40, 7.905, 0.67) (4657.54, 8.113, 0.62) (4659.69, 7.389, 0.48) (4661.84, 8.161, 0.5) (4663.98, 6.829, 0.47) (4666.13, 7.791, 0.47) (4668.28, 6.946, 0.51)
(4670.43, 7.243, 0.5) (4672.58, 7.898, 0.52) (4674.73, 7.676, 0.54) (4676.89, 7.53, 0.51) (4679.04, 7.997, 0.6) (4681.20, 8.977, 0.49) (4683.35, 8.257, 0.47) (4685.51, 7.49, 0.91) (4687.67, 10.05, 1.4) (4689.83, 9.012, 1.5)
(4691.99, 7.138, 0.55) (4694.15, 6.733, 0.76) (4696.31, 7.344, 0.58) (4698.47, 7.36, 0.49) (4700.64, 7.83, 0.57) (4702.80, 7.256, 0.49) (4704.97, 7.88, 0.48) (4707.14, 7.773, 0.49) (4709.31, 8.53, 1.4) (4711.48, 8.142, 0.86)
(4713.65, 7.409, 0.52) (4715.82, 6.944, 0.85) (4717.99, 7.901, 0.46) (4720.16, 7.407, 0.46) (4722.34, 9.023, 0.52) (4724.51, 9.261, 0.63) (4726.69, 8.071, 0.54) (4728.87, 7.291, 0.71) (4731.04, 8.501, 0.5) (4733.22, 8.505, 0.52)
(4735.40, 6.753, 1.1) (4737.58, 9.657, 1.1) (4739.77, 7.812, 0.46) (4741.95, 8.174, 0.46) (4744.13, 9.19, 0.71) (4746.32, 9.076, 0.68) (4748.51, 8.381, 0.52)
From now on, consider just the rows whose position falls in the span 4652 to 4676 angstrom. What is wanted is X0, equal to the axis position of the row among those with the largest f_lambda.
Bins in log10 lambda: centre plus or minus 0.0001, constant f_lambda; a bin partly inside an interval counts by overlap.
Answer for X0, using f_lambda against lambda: 4661.84 angstrom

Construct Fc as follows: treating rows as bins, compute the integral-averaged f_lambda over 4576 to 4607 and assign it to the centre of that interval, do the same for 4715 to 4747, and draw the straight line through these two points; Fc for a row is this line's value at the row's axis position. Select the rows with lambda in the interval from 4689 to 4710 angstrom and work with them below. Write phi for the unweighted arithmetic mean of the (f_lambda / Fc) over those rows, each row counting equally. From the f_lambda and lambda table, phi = 0.95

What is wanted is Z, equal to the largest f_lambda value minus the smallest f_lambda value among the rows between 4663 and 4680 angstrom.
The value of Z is 1.2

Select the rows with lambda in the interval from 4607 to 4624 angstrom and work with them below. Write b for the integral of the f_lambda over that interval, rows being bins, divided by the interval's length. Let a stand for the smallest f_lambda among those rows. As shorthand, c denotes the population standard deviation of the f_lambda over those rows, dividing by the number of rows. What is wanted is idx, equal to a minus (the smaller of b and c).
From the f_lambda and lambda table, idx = 7.1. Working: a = 7.784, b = 8.7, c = 0.69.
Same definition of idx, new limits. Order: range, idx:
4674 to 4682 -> 7.0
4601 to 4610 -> 4.4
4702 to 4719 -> 6.5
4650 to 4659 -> 7.7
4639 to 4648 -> 5.7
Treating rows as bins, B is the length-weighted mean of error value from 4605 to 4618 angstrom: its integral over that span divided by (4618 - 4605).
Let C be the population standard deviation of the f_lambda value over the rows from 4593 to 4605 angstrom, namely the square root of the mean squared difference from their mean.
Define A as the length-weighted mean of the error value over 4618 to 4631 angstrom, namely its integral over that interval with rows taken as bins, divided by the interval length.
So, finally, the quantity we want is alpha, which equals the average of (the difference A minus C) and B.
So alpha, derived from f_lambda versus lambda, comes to 0.56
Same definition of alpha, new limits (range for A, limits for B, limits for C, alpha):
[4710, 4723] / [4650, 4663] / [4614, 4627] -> 0.19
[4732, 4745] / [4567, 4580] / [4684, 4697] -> 0.14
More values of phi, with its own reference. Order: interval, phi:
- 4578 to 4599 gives 1.02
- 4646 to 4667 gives 0.99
